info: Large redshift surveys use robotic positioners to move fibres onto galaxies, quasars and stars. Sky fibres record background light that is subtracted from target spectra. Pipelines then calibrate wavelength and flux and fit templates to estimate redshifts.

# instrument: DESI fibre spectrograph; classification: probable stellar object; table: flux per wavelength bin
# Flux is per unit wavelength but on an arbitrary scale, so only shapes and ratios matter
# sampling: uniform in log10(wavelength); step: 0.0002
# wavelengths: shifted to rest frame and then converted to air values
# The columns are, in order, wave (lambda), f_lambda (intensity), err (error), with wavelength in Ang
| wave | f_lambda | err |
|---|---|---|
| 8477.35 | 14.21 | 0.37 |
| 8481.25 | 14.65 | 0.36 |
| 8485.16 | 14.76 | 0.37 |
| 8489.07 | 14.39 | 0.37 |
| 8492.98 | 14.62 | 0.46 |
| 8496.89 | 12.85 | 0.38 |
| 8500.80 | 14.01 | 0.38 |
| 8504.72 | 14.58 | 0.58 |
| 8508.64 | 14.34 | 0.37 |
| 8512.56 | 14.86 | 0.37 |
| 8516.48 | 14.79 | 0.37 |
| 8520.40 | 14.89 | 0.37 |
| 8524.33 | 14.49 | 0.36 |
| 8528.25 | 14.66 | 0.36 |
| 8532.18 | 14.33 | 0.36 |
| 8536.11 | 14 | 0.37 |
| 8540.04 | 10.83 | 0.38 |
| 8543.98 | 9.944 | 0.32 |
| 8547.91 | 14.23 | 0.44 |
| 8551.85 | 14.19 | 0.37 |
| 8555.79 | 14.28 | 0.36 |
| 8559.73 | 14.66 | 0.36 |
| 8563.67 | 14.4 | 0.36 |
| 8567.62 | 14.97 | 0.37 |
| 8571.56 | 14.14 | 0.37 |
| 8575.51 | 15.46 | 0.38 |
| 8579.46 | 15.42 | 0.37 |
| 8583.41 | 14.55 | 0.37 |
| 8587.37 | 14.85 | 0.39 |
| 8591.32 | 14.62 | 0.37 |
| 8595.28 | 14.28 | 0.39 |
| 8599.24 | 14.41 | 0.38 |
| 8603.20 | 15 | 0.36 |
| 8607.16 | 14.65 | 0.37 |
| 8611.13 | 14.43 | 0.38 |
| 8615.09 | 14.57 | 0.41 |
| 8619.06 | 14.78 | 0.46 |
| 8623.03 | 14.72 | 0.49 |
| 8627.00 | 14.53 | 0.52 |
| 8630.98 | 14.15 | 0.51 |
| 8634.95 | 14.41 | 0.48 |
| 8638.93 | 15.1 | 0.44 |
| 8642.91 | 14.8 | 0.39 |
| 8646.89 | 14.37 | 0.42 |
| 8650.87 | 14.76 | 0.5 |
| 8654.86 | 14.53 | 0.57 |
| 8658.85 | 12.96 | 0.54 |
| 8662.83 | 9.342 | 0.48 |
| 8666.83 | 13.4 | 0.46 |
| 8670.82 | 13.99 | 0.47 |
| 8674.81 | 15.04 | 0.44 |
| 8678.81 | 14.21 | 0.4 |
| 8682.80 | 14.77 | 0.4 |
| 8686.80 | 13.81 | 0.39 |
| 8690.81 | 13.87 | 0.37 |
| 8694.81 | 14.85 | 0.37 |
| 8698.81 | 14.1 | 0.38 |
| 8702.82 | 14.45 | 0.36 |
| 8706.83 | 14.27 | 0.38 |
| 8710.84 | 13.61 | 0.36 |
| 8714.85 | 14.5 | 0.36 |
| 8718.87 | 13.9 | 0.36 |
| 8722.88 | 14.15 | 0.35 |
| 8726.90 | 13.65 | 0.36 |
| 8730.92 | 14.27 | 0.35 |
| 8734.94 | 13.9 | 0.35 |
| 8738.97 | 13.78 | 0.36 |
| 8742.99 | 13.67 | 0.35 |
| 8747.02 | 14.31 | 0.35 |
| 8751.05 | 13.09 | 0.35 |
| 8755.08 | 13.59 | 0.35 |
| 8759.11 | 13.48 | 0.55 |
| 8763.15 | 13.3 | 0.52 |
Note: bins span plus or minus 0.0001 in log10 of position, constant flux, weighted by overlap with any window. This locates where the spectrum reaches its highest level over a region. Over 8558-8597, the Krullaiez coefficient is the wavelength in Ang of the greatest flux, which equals 8575.51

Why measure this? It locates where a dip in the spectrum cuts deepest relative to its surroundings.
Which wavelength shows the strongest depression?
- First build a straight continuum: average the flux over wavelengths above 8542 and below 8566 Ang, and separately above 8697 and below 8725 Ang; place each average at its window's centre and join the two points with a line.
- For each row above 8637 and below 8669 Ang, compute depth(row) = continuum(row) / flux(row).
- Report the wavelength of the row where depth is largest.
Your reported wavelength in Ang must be 8662.83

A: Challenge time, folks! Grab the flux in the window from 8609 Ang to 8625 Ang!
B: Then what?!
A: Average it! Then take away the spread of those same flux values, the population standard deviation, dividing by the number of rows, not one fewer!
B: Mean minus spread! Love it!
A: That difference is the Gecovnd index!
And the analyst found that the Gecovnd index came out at 14.5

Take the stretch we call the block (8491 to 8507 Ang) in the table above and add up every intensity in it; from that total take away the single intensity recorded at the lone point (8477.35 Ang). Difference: 42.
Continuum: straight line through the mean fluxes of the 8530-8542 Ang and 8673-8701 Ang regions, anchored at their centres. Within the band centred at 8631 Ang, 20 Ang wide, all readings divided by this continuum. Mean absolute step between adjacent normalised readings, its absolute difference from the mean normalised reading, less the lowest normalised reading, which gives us 0.004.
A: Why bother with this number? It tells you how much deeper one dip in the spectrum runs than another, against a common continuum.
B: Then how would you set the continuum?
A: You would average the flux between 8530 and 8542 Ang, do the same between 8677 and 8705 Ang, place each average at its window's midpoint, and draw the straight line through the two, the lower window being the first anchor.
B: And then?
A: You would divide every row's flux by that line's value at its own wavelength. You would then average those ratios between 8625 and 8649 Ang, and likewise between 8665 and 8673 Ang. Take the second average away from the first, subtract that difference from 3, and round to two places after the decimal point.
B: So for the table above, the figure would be 2.92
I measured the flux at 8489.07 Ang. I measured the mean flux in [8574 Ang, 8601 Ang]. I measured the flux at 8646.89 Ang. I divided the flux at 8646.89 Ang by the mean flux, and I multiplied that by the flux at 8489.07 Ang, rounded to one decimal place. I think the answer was 14.0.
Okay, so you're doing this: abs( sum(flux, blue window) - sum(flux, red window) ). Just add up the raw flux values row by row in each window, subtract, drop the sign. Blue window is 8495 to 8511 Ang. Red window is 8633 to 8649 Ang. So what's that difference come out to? 2.9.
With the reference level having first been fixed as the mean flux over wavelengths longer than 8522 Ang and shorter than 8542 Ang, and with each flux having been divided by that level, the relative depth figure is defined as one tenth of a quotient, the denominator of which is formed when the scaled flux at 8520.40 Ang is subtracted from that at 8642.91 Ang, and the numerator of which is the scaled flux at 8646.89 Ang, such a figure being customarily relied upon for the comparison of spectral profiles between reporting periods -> -16.0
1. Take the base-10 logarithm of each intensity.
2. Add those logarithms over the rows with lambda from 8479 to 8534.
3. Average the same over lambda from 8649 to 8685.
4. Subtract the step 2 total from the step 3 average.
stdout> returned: -15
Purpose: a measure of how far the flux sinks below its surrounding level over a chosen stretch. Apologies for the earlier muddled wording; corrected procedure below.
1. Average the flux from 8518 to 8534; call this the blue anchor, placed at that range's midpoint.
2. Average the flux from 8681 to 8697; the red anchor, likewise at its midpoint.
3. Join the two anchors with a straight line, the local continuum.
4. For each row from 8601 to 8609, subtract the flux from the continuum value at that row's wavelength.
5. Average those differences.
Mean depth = -0.4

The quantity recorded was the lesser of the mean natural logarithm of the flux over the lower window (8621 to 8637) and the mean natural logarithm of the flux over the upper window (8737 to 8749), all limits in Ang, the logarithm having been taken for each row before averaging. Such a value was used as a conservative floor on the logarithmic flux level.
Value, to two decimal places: 2.63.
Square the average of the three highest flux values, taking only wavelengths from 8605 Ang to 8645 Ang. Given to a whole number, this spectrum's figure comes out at 222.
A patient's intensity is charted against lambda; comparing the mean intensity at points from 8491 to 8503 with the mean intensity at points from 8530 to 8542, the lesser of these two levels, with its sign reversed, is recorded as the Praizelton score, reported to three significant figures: -13.1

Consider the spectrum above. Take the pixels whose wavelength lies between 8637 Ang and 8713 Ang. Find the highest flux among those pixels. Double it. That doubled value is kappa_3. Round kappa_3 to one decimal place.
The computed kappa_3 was 30.2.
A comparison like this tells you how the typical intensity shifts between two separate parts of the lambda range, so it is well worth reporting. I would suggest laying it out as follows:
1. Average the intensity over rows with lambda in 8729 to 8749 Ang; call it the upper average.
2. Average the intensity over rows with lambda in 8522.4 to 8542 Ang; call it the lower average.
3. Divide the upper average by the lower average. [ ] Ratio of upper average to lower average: 1.02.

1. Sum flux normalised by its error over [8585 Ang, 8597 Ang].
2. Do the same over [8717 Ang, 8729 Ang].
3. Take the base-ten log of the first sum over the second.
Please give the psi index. -0.010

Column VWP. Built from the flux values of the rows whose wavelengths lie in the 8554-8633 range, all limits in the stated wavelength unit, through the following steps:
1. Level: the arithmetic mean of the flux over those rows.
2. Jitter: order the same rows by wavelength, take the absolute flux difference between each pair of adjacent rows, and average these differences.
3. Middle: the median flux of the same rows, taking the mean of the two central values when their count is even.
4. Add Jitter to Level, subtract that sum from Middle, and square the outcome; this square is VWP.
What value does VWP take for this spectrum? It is 0.19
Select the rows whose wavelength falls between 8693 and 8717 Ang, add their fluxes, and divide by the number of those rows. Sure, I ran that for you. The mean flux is 14.3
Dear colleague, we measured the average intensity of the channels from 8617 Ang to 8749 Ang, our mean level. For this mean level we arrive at 14.1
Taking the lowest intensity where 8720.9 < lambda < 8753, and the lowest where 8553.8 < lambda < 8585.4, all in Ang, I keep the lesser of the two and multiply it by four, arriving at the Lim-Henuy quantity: 52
